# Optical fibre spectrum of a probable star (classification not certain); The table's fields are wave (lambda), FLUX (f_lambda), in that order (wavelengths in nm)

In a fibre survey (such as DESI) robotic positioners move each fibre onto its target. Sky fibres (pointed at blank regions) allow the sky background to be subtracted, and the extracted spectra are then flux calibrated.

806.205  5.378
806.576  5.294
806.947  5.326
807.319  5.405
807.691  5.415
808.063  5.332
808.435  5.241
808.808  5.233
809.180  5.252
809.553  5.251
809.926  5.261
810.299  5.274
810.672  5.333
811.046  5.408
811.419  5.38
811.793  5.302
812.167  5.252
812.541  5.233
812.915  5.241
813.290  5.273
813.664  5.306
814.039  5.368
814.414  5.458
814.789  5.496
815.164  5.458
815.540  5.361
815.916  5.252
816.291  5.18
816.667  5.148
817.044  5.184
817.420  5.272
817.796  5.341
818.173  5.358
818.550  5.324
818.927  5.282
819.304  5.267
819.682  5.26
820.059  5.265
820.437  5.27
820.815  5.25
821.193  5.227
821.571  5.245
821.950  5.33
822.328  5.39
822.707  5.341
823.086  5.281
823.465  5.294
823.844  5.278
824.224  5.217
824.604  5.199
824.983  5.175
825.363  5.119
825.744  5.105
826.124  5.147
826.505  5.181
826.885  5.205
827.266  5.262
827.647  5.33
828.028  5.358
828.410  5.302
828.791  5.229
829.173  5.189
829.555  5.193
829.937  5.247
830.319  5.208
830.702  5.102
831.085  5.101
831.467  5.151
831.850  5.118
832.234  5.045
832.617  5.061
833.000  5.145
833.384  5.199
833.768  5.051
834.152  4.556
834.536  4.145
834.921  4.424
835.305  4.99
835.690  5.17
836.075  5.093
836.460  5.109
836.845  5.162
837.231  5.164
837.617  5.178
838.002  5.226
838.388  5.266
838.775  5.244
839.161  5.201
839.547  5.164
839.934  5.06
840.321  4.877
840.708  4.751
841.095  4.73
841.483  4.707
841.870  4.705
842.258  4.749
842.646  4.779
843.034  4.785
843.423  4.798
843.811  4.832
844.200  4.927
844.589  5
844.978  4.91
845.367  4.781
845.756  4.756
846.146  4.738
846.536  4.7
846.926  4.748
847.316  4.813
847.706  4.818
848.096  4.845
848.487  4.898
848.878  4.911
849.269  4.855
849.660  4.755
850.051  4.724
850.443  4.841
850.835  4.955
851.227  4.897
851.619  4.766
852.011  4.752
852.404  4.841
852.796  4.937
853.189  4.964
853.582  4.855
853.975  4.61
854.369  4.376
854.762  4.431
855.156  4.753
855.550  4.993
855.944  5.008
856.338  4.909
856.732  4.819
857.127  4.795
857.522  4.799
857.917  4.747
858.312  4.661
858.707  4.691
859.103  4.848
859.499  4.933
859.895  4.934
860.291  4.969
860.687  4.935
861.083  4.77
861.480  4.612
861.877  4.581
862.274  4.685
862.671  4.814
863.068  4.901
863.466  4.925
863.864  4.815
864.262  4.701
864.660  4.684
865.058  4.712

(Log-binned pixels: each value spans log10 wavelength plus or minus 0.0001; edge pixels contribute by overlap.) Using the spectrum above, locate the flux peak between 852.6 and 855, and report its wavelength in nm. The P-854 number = 853.189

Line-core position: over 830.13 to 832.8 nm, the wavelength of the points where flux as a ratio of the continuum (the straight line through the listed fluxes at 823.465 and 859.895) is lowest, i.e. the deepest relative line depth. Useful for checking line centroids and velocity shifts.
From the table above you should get 832.234 nm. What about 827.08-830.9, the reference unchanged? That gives 830.702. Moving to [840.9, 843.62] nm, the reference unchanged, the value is 841.483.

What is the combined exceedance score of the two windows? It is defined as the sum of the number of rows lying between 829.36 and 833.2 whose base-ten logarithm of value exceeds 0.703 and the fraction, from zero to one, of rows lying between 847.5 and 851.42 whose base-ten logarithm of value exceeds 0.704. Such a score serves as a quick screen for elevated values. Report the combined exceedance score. 9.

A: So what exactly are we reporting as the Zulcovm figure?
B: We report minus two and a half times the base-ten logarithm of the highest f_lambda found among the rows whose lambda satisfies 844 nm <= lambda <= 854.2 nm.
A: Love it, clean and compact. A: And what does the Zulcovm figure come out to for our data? -1.75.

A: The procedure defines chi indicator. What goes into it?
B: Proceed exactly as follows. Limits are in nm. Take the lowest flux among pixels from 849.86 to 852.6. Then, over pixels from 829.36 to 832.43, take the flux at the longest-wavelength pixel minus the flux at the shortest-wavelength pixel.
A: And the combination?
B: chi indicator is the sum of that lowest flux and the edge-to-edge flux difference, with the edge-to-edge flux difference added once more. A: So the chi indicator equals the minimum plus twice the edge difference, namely 4.4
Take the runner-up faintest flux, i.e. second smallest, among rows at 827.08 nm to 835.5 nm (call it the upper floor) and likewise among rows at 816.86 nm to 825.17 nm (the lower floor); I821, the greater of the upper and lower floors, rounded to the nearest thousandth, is 5.184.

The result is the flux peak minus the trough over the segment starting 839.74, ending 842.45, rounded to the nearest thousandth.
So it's 0.355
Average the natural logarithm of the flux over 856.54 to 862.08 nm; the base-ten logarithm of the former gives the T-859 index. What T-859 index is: 0.195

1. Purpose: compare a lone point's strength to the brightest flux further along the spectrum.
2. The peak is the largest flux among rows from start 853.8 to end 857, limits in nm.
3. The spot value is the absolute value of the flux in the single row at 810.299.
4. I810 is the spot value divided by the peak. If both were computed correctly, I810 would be 1.05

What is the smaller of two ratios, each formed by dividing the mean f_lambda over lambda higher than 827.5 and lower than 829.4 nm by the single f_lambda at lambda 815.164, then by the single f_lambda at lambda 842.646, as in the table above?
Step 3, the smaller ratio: 0.97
